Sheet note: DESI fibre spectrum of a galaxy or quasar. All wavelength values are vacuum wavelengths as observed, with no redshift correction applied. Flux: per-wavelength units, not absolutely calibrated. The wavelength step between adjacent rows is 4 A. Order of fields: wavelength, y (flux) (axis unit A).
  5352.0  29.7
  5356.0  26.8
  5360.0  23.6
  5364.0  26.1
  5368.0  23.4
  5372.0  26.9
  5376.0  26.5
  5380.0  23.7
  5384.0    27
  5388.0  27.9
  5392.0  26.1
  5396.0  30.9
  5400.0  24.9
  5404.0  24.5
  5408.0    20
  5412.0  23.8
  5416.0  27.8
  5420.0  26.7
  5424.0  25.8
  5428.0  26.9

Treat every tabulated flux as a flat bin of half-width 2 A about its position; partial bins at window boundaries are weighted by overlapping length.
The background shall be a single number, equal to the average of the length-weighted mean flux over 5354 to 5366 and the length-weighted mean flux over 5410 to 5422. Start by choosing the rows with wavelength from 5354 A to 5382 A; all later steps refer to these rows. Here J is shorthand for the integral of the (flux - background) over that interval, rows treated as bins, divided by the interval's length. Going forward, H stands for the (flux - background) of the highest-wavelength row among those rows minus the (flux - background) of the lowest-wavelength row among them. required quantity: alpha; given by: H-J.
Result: -2.6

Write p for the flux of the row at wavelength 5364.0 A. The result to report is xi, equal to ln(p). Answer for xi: 3.26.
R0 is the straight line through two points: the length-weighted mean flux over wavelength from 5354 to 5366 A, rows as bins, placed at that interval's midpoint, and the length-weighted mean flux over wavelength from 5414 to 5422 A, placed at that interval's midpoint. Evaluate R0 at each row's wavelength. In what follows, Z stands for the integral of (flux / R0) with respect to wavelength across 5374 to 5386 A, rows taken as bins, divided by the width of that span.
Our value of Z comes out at 0.99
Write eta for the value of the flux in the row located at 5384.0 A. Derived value 27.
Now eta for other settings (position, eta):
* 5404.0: 24.5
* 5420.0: 26.7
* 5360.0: 23.6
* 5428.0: 26.9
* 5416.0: 27.8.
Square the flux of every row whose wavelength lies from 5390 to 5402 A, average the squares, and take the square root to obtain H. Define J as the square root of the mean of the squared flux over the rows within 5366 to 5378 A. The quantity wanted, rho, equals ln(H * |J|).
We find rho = 6.56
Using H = 27.4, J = 25.6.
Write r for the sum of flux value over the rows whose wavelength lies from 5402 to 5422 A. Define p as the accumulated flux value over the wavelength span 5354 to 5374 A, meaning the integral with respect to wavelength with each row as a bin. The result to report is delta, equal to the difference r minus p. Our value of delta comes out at -384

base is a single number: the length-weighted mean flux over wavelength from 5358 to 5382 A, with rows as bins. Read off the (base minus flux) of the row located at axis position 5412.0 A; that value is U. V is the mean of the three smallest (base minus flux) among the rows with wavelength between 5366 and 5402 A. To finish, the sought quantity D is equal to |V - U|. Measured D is 4.8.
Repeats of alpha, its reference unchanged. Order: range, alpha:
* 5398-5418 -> 4.5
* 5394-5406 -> -7.4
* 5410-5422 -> 2.6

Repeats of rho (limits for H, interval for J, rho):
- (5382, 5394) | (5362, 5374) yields 6.54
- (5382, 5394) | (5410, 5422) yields 6.56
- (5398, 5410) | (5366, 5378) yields 6.39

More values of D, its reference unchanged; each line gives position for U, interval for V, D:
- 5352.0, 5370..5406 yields 1.1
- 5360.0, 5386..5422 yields 5.3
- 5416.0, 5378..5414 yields 0.8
